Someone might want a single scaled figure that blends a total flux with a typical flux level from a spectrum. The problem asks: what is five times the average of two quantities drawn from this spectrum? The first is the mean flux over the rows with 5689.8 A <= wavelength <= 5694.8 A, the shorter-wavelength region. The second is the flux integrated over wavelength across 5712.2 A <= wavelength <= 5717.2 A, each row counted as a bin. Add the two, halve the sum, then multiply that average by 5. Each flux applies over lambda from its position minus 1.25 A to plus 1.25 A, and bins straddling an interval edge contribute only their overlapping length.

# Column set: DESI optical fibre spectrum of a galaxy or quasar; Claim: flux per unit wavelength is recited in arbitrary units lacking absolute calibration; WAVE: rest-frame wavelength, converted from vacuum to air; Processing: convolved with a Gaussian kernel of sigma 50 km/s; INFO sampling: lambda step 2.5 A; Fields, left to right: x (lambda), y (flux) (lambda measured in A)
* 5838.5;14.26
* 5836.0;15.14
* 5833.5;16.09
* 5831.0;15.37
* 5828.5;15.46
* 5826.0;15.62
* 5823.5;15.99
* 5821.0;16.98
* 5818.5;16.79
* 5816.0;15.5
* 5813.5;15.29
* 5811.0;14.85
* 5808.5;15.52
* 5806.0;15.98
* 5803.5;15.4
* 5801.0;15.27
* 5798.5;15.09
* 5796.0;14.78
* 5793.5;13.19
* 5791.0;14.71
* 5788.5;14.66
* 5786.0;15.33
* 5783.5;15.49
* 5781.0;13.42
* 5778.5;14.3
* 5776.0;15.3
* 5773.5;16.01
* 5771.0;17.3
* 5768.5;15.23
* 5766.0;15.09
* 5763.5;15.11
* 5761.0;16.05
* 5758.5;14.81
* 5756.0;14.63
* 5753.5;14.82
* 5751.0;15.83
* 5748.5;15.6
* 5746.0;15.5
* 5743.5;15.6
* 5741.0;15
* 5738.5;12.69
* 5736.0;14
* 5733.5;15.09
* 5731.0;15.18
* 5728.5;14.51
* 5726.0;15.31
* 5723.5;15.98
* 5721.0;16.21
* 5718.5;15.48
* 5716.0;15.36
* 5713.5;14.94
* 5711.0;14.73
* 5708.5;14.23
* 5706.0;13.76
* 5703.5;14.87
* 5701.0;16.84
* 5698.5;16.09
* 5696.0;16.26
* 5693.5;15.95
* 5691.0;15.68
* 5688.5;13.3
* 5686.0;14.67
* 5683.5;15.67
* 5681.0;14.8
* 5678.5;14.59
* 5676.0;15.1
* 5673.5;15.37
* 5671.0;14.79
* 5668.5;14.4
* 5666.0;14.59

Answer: 229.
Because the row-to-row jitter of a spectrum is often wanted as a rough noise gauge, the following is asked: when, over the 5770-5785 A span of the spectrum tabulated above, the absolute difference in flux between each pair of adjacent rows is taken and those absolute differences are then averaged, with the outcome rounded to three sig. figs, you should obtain 1.19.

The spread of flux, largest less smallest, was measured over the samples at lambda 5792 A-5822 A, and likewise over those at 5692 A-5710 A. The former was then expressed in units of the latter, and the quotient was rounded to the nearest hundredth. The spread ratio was 1.23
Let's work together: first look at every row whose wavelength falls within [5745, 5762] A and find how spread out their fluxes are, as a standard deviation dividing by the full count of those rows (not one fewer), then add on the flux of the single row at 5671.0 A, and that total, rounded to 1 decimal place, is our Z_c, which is 15.3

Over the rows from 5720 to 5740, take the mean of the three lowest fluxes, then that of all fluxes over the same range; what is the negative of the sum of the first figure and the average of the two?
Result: -28.0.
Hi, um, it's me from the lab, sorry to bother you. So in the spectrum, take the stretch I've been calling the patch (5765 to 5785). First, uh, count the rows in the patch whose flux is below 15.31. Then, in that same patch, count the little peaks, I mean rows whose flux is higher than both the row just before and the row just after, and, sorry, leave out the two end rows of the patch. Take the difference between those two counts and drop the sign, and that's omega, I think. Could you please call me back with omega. 4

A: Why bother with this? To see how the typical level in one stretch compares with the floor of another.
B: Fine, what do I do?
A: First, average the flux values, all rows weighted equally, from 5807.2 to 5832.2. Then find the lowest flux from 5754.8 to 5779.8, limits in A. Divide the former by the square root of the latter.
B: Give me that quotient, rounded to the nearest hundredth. 4.16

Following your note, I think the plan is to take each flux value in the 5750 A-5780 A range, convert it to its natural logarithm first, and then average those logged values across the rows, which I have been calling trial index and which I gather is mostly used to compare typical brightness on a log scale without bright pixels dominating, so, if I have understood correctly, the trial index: 2.73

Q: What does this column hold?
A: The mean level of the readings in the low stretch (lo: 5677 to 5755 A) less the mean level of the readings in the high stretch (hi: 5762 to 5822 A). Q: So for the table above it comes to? -0.2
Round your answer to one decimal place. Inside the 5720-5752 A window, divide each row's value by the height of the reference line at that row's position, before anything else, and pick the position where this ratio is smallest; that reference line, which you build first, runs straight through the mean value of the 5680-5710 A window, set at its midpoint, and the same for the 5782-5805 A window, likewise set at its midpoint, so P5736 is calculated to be 5738.5 A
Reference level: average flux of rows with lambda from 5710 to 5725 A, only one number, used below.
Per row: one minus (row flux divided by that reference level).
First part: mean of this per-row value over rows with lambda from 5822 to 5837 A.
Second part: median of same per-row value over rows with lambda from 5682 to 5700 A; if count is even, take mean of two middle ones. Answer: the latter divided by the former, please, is 1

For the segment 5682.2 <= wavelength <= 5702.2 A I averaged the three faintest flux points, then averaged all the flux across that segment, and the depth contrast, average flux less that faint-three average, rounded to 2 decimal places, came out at 1.01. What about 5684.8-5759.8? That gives 1.85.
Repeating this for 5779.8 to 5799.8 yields 0.83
